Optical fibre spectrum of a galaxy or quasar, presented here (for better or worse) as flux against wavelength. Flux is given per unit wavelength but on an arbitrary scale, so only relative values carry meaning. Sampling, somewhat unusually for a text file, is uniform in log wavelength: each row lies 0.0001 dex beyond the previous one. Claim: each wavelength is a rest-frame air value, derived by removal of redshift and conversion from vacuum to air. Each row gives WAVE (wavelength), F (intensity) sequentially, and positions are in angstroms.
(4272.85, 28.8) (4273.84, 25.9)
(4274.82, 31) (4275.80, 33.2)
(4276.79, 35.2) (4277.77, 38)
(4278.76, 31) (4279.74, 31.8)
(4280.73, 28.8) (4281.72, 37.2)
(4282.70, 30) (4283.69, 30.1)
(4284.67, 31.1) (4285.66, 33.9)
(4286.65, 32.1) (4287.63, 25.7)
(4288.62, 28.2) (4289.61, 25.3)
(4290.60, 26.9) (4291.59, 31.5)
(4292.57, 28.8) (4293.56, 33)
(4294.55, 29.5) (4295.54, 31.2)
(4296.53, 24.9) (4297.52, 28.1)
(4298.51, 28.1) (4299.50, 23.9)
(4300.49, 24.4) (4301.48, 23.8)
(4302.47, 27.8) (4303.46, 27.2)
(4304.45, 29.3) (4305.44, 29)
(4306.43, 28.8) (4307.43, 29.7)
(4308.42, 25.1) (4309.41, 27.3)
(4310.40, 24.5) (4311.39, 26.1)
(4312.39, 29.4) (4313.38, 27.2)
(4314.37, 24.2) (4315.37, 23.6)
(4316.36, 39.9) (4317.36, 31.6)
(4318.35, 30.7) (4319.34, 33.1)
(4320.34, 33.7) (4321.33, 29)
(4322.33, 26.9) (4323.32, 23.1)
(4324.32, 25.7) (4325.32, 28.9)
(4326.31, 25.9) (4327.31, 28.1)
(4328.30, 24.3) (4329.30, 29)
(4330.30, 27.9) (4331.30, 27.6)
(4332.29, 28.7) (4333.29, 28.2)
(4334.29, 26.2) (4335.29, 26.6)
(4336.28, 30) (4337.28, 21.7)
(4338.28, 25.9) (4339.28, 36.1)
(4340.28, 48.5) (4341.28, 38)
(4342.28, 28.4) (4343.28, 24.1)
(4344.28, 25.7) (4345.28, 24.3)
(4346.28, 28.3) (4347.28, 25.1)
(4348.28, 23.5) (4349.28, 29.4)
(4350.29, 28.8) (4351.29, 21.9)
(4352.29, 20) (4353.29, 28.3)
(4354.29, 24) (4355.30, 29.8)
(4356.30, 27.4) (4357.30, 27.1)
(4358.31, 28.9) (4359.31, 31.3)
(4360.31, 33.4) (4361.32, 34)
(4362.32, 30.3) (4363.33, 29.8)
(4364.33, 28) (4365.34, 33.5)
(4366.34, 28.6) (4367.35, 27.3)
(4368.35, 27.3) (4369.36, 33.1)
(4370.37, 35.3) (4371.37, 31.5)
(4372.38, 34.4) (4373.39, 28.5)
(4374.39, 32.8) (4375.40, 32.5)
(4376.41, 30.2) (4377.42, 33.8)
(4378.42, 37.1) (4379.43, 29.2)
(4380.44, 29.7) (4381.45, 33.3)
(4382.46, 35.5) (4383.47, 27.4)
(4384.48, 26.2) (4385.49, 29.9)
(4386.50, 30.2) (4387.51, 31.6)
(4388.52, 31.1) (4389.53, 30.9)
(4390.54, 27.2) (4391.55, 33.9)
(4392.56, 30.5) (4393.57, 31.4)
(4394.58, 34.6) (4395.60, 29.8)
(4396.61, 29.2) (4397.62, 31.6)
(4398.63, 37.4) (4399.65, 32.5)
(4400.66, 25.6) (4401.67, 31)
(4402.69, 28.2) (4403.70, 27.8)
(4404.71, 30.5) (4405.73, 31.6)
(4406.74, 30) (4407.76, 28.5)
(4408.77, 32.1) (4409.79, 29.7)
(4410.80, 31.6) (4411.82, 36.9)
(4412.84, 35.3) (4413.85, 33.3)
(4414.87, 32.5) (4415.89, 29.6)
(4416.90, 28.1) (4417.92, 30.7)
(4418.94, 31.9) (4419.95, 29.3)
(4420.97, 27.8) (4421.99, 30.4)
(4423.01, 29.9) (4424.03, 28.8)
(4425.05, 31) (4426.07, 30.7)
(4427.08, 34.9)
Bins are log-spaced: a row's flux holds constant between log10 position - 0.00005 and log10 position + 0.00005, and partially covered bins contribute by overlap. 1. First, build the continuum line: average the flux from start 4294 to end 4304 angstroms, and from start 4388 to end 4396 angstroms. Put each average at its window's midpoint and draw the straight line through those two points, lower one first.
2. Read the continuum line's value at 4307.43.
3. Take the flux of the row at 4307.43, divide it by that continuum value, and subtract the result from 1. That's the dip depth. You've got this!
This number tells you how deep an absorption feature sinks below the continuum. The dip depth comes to -0.09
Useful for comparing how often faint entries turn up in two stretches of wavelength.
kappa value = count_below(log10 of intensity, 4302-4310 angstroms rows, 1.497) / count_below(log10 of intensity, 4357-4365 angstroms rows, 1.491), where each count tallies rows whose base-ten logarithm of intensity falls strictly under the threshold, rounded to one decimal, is 1.6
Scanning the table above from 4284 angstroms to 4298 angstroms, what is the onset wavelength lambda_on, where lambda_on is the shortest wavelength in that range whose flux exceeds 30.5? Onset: 4284.67 angstroms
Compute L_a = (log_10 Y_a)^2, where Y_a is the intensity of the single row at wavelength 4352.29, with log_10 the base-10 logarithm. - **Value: 1.69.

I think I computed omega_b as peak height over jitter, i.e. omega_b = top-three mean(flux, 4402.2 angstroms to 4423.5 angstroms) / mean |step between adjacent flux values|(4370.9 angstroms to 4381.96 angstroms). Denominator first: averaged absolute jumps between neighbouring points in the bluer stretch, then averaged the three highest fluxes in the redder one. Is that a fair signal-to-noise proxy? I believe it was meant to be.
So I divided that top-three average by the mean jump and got 10.2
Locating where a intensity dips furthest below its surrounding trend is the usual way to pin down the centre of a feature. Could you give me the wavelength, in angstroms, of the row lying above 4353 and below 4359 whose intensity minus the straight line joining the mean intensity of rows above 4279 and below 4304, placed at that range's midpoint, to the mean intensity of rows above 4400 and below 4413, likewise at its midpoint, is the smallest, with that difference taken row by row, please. 4354.29 angstroms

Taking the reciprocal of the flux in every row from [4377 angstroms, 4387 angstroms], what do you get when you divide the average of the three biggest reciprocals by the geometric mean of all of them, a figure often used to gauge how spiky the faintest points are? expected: 1.13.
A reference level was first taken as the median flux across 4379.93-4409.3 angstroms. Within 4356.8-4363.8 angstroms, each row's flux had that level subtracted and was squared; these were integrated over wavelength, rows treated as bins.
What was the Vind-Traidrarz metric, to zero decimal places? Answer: 36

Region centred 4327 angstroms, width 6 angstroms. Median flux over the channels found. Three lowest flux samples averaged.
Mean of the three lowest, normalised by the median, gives 0.94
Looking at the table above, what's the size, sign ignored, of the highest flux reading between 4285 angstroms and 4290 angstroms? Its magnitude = 34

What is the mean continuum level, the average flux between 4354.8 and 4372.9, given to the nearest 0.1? 30.6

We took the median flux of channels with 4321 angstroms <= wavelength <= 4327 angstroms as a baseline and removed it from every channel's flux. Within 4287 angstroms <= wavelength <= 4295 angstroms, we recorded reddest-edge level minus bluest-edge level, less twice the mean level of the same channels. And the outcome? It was -1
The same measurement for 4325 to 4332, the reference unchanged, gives -3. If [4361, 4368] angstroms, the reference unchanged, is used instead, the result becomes -14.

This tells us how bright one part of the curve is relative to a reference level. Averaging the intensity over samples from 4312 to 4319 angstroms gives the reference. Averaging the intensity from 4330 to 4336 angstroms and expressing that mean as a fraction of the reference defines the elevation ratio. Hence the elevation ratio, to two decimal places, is 0.93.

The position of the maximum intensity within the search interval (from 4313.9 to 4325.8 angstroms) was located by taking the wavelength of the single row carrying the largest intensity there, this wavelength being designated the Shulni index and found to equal 4316.36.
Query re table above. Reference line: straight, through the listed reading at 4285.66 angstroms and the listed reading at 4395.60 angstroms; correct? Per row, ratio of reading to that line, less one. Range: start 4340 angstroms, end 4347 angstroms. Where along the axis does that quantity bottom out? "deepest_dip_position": 4343.28 angstroms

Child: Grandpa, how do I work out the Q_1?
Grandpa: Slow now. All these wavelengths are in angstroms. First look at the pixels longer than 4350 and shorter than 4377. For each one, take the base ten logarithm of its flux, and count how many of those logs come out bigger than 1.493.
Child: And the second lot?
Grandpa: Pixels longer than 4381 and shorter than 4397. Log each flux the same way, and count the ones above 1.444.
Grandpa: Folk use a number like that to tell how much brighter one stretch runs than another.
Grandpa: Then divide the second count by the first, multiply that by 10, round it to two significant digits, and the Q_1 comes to 13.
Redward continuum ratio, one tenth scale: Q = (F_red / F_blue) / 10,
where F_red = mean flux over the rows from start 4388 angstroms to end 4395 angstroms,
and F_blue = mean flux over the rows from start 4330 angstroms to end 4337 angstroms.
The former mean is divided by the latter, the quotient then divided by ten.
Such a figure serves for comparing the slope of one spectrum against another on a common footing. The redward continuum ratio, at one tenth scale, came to 0.113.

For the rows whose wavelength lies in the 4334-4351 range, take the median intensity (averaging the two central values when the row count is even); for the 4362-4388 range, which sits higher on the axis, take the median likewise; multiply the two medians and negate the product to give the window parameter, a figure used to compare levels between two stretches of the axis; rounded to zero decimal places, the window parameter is -805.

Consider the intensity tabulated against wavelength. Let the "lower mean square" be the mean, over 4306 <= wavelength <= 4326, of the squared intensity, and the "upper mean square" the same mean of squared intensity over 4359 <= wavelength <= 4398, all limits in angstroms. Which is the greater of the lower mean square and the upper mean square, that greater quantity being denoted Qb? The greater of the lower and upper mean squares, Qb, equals 979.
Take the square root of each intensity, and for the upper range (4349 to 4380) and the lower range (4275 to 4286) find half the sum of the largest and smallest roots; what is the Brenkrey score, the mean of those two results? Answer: 5.52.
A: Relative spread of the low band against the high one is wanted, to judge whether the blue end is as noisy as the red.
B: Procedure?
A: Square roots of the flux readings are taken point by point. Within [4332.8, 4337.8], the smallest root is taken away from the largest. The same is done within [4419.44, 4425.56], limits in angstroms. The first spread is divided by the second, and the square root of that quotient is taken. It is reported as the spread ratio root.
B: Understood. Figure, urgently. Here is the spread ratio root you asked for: 1.7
